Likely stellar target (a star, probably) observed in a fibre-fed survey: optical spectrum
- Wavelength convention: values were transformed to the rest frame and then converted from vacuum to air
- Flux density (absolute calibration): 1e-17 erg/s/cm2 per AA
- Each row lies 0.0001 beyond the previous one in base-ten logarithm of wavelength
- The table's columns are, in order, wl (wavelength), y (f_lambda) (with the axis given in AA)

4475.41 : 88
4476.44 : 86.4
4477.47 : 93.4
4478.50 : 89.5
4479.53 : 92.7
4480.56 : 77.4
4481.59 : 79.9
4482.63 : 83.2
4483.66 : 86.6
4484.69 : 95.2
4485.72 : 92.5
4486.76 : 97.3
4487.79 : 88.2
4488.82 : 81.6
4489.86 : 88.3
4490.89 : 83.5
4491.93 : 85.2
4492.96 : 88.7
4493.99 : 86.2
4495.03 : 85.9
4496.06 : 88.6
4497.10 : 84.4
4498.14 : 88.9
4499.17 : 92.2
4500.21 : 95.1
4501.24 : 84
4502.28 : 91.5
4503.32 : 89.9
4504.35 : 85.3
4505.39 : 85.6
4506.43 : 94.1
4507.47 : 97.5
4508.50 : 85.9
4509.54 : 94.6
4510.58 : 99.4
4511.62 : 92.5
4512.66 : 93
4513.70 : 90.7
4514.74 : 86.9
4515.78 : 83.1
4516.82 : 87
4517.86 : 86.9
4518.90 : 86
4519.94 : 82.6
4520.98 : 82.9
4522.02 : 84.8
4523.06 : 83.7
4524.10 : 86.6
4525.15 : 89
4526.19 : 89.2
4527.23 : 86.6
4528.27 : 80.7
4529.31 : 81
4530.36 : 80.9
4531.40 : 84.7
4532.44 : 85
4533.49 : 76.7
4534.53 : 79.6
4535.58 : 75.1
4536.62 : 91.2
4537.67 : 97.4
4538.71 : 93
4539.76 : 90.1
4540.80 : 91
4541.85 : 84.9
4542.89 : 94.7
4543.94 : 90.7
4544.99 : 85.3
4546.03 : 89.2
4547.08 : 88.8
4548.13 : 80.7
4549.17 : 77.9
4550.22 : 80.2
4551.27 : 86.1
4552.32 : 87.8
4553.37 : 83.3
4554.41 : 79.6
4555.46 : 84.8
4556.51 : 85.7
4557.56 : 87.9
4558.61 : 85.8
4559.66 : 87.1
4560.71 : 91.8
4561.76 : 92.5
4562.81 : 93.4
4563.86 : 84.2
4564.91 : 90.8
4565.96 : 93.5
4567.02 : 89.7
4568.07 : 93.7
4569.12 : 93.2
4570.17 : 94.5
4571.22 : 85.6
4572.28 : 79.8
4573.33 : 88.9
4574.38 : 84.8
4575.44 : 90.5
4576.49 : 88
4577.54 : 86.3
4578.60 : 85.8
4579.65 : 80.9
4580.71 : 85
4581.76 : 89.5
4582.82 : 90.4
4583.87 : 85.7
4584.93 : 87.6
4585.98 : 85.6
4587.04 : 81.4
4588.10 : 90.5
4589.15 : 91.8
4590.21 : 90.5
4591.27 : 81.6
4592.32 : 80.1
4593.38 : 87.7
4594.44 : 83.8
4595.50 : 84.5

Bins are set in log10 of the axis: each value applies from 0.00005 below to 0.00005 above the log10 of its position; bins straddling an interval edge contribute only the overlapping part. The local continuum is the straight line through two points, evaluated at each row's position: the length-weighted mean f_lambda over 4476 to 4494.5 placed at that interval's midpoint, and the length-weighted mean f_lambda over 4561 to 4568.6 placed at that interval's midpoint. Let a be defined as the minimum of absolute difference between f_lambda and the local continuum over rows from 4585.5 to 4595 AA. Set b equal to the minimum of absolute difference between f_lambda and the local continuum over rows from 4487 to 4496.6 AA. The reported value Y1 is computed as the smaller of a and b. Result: 0.41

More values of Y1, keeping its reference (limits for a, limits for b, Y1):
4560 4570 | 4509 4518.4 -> 0.33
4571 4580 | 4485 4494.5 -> 0.51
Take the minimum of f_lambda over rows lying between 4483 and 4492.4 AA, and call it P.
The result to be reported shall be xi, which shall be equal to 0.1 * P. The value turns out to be 8.16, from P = 81.6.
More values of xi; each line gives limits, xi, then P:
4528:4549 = 7.51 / 75.1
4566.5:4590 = 7.98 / 79.8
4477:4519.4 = 7.74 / 77.4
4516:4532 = 8.07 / 80.7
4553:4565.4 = 7.96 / 79.6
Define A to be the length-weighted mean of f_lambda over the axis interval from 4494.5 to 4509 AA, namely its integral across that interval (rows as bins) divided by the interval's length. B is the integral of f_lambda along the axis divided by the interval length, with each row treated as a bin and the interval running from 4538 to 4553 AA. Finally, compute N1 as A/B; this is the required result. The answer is 1.02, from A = 89.2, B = 87.3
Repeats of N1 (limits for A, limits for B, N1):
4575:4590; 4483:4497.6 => 0.99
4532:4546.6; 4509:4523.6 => 0.99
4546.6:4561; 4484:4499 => 0.96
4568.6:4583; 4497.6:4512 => 0.96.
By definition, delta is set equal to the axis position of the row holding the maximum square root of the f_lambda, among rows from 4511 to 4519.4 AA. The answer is 4512.66 AA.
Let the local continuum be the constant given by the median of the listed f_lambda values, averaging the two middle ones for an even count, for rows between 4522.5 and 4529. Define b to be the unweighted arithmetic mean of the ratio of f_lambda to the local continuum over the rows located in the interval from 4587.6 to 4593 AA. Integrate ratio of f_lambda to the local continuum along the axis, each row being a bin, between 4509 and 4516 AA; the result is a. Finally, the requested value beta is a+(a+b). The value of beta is 15.8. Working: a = 7.4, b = 1.003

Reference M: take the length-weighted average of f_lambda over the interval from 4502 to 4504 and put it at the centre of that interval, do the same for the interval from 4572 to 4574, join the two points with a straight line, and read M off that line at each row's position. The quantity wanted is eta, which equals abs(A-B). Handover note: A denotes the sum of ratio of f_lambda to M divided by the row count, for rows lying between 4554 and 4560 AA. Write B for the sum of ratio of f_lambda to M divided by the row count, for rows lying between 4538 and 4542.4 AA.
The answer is 0.039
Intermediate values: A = 0.986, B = 1.02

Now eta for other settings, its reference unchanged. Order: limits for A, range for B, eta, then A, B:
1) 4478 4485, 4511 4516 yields 0.057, 0.940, 1.00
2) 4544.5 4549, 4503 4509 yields 0.009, 0.987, 1.00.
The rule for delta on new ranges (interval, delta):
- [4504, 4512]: 4510.58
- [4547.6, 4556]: 4552.32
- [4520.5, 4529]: 4526.19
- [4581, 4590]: 4589.15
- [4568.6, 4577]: 4570.17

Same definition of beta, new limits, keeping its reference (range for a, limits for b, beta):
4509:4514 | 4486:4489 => 11.9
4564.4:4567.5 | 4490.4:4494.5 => 7.5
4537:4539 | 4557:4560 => 5.4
